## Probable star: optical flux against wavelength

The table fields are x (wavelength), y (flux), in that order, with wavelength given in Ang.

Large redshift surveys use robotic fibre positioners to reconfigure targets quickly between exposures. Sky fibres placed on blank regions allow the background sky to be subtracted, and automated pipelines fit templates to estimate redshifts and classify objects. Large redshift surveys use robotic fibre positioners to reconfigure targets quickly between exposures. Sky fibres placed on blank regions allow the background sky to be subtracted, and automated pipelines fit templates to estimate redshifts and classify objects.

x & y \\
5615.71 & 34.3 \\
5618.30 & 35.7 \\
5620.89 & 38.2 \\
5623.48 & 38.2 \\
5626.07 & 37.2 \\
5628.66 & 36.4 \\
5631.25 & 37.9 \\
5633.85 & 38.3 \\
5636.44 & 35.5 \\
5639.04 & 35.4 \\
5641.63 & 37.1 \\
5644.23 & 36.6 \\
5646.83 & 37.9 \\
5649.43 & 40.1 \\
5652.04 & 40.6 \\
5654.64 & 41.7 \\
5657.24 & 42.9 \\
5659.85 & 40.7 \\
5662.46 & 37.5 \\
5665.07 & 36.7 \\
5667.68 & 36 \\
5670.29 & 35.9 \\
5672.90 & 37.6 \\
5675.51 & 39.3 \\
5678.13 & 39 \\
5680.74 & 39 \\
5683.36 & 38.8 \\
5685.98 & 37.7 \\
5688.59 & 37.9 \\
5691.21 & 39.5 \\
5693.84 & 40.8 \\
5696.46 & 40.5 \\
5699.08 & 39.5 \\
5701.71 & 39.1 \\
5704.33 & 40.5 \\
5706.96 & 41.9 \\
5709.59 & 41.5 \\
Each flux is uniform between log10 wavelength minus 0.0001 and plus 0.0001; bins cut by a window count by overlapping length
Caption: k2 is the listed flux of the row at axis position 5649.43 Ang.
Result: 40.1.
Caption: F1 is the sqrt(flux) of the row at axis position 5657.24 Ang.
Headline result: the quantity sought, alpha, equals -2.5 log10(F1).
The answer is -2.04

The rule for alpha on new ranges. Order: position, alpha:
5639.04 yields -1.94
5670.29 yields -1.94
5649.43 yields -2.00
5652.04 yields -2.01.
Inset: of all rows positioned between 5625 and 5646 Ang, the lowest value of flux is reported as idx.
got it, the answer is 35.4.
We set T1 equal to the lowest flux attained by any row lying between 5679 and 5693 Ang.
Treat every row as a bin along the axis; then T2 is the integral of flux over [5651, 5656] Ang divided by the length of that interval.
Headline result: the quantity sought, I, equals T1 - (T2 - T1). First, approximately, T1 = 37.7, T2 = 41.3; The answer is 34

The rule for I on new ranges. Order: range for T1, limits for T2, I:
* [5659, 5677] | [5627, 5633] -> 35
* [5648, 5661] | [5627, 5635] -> 43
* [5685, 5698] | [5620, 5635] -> 38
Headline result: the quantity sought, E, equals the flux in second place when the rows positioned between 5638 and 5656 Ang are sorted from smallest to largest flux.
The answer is 36.6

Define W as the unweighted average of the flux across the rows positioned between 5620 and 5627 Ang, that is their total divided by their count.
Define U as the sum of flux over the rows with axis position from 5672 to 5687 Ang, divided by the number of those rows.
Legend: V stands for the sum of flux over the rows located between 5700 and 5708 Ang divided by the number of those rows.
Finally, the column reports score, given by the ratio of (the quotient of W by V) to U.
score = 0.0242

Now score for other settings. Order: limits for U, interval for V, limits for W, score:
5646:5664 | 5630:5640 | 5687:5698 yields 0.0268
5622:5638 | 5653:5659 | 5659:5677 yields 0.0239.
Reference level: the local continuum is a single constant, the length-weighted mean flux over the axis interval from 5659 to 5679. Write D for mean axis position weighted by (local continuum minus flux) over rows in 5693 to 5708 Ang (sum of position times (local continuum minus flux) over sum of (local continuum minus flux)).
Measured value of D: 5700.8 Ang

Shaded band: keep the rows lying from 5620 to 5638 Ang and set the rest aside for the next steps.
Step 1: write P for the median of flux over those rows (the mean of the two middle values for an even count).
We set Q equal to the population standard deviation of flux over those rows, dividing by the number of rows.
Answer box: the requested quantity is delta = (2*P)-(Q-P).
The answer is 112.7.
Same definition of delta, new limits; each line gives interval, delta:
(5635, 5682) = 111.1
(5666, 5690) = 112.5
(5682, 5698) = 116.3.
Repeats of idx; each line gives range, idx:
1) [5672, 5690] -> 37.6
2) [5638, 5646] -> 35.4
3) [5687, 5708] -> 37.9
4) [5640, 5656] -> 36.6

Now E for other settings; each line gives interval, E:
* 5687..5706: 39.1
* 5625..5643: 35.5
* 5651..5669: 36.7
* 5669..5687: 37.6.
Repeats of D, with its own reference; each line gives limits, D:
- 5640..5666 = 5655.7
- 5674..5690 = 5679.3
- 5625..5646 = 5637.0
